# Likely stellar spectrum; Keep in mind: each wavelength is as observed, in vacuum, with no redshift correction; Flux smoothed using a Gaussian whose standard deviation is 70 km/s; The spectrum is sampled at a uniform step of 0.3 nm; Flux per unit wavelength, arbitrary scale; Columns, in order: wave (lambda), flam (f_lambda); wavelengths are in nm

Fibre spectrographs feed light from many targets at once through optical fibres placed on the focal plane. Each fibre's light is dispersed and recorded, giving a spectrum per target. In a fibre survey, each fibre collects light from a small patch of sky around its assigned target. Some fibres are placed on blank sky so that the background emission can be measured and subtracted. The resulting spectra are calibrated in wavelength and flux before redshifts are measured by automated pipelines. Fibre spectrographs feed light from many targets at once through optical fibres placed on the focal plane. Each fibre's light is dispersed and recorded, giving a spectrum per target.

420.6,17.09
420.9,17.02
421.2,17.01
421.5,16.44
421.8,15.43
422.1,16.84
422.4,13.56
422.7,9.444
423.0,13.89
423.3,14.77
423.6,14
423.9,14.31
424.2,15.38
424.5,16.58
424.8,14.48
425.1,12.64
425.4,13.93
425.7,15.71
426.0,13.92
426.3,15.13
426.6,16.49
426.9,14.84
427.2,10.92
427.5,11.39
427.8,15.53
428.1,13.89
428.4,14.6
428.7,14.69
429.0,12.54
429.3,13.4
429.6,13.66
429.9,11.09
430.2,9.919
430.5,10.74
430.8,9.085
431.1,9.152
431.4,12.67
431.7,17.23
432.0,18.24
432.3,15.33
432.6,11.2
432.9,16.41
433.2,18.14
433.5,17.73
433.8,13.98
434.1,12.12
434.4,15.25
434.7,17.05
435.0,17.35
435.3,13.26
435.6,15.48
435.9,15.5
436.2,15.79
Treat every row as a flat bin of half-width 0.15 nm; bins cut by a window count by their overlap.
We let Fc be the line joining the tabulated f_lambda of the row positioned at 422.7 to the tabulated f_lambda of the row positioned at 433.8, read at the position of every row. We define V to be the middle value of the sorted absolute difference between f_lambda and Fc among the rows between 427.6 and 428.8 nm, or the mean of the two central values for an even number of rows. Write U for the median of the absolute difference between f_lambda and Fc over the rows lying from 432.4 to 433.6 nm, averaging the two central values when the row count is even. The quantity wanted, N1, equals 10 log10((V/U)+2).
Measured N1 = 4.54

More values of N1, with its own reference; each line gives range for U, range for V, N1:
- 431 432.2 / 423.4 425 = 4.94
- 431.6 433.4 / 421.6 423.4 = 5.27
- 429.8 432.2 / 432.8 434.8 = 4.57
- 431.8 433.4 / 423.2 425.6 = 5.48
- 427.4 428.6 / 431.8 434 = 4.92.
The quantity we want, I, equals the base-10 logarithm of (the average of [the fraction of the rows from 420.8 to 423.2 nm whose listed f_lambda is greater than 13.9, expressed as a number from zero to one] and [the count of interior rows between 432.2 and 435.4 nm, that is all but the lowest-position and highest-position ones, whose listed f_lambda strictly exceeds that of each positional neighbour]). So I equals 0.12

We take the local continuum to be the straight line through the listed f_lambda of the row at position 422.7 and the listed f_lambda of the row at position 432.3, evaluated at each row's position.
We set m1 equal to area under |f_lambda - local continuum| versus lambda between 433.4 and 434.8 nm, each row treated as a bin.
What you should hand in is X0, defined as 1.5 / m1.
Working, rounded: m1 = 2.9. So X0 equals 0.52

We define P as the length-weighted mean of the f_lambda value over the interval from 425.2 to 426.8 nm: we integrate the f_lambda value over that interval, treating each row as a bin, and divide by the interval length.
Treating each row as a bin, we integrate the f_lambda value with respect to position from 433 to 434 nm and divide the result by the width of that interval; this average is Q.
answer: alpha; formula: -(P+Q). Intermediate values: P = 15.0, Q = 16.4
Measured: -31.3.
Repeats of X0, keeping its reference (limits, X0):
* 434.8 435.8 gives 0.77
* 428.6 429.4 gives 2.33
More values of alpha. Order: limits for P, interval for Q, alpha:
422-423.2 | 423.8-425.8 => -28.1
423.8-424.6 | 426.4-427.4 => -29.4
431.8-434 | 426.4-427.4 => -29.8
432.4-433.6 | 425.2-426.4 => -30.3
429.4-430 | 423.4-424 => -26.8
